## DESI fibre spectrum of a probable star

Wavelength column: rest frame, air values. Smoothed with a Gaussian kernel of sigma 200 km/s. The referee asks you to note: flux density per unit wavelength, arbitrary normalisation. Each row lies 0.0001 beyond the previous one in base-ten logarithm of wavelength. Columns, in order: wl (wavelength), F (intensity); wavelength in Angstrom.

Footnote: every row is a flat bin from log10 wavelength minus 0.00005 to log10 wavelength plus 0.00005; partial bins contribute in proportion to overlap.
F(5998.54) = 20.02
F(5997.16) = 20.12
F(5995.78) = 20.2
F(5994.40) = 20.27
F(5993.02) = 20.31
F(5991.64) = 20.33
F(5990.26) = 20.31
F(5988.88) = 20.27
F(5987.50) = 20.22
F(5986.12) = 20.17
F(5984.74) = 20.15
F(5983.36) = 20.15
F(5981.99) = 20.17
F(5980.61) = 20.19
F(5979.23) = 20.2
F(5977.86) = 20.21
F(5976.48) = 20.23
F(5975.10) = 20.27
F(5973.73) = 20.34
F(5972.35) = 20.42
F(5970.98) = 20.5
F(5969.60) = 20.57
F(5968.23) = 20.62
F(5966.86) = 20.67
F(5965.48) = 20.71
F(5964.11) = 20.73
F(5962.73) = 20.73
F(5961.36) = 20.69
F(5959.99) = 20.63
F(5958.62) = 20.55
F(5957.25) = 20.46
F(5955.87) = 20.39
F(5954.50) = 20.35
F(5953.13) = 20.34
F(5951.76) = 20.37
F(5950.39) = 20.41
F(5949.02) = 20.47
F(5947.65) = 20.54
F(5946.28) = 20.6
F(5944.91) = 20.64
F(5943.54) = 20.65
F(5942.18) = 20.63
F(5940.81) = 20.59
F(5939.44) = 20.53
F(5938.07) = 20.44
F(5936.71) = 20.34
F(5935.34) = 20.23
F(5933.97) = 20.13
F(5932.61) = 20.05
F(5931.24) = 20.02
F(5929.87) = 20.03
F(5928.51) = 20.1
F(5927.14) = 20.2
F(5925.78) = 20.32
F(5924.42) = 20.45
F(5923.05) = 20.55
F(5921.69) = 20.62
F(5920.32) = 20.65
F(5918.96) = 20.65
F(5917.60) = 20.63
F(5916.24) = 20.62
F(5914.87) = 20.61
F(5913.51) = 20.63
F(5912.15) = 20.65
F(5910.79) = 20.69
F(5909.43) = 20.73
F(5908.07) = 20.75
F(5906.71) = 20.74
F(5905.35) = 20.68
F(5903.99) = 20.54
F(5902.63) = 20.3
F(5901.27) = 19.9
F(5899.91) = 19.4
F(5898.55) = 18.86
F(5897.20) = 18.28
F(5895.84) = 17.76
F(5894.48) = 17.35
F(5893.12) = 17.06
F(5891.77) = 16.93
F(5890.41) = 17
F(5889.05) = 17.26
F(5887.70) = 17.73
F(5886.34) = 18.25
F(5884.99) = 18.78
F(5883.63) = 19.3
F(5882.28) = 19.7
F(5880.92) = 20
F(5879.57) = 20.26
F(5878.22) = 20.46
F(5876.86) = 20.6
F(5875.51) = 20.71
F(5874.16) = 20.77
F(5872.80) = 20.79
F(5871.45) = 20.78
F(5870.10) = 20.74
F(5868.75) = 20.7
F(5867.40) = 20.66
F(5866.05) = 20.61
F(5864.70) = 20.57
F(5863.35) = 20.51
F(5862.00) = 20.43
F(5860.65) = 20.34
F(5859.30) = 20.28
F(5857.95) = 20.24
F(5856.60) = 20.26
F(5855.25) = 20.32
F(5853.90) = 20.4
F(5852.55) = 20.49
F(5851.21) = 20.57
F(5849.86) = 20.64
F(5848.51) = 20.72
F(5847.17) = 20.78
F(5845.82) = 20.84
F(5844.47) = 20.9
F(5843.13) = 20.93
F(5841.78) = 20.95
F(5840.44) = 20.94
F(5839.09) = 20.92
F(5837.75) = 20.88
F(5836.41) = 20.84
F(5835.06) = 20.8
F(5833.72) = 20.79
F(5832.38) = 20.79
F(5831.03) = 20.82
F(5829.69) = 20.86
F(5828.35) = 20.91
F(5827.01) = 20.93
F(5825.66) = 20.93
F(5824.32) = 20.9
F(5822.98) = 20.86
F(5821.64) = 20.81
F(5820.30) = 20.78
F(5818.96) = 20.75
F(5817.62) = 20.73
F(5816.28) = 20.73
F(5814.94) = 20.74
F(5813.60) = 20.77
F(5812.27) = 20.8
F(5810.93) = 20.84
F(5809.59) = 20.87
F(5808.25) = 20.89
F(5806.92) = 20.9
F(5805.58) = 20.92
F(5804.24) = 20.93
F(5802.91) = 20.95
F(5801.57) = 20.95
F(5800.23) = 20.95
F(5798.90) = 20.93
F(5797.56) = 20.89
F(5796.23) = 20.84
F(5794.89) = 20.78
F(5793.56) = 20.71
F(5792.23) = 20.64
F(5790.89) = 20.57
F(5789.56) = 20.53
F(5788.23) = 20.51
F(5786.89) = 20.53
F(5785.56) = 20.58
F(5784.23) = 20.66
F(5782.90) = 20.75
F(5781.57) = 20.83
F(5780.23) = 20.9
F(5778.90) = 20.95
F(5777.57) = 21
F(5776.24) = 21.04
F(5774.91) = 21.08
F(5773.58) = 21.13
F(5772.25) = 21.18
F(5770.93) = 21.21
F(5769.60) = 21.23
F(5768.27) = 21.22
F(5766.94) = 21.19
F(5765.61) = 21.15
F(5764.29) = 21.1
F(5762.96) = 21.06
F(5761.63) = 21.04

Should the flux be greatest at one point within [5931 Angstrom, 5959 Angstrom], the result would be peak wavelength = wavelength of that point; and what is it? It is 5943.54 Angstrom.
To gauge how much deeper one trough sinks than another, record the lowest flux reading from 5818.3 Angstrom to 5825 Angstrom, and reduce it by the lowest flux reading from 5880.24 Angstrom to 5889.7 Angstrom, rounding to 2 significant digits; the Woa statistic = 3.5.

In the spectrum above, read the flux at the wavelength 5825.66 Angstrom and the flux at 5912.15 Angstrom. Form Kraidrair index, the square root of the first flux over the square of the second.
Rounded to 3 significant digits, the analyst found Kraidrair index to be 0.222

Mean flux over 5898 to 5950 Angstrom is 20.4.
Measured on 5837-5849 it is 20.9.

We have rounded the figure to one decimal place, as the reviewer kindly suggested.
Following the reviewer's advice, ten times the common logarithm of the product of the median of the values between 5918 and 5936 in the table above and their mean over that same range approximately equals 26.1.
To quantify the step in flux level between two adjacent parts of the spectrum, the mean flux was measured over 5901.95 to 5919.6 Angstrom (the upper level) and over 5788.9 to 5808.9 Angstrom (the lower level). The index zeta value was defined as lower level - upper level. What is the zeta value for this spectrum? 0.19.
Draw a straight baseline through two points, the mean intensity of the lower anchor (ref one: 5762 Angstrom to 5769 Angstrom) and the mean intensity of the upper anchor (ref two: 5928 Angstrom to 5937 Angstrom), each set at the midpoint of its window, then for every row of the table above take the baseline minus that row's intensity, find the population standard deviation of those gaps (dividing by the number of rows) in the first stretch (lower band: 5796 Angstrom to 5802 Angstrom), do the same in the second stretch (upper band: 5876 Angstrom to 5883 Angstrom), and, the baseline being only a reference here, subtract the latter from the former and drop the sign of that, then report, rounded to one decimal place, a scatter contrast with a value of 0.3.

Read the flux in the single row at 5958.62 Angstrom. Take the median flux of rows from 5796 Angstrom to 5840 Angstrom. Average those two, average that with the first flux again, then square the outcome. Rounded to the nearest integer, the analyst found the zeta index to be 425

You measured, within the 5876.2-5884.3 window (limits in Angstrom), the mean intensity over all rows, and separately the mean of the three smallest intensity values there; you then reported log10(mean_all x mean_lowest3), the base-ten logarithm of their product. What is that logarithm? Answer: 2.60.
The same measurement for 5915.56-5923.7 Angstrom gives 2.63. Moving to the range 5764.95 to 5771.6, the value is 2.65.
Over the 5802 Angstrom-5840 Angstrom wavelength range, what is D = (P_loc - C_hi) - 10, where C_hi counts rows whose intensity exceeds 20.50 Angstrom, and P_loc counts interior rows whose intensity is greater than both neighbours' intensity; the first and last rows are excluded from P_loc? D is -38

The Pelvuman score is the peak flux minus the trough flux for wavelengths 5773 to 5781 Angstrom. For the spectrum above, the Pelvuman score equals 0.23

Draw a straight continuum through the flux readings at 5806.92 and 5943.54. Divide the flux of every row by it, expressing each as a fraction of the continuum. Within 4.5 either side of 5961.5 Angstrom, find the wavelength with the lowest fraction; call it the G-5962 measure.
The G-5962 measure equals 5957.25 Angstrom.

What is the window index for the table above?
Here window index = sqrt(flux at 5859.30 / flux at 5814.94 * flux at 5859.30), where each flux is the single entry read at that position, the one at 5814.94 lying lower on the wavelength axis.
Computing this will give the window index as 4.45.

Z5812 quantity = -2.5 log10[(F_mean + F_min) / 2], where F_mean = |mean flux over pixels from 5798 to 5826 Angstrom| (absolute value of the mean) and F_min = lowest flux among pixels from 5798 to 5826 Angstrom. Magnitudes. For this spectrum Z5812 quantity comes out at -3.29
